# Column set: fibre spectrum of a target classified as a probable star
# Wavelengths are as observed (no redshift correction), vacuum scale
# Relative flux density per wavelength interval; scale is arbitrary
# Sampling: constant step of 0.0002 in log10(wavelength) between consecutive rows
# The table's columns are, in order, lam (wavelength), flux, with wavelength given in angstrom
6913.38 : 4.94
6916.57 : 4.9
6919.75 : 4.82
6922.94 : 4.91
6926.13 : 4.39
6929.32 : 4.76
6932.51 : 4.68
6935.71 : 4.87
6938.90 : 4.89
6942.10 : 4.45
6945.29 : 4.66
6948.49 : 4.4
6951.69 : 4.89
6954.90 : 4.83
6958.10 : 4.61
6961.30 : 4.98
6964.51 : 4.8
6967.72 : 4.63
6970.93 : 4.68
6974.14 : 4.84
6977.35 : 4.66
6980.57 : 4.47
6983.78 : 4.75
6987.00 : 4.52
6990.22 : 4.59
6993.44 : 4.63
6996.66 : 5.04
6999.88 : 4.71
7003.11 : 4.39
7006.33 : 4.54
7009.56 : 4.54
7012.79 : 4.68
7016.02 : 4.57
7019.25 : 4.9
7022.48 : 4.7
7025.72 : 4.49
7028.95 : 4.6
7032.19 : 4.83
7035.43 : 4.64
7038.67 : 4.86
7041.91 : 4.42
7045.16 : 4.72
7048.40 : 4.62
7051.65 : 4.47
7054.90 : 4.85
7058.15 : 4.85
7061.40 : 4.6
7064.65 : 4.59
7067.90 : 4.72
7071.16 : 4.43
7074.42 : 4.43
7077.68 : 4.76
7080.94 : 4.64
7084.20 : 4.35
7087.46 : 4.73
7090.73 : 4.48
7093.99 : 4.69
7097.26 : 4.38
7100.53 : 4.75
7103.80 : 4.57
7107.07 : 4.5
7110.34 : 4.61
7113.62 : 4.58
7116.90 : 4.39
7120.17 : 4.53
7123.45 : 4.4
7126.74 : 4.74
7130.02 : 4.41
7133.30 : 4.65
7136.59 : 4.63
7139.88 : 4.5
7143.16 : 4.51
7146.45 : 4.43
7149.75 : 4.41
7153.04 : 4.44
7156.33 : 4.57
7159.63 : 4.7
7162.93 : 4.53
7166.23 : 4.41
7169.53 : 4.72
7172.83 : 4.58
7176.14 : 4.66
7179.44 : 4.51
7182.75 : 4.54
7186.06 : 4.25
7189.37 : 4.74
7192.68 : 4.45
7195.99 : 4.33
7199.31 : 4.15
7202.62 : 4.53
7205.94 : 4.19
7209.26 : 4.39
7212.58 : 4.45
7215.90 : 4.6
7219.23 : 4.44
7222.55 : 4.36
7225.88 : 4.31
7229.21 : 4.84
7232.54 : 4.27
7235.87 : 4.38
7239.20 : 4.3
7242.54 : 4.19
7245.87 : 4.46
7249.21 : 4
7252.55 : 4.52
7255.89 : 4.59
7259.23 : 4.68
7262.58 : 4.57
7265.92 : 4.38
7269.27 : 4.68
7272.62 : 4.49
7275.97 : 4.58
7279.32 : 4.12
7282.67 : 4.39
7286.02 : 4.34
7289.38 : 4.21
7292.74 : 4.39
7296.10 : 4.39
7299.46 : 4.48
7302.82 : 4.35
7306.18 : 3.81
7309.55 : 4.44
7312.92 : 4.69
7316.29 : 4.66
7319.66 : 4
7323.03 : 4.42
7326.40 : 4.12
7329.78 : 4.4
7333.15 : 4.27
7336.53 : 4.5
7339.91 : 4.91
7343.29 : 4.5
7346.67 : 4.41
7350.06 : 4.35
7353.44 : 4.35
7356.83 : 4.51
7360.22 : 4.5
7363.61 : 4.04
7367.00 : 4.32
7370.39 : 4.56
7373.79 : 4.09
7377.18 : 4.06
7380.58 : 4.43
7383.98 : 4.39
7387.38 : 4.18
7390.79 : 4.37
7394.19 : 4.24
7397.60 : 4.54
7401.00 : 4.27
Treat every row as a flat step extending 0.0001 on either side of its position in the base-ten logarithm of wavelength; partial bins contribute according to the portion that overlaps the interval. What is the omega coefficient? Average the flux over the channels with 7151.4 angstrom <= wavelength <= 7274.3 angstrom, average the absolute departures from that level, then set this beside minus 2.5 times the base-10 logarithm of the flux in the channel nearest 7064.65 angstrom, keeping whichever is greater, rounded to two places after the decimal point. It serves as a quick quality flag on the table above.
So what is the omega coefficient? 0.14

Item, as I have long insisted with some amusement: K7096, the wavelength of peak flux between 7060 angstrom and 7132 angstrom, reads 7077.68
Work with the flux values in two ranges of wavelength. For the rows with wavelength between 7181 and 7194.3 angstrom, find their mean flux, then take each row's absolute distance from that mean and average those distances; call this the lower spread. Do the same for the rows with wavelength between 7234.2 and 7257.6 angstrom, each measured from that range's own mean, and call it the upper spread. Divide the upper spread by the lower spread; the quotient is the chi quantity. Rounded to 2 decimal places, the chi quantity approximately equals 1.10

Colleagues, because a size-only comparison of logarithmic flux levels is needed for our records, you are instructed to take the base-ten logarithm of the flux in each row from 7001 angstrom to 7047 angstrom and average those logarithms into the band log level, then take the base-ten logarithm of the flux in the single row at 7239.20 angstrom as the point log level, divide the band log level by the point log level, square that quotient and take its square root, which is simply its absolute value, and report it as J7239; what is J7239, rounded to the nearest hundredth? 1.05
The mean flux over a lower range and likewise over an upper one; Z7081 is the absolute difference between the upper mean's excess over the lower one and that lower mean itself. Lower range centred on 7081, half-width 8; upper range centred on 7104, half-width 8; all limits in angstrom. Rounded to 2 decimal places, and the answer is 4.60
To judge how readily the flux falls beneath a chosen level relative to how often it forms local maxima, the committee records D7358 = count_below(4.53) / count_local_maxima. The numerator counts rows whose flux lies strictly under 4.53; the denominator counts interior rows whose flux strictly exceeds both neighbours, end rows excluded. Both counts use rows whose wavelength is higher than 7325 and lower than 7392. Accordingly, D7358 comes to 3.6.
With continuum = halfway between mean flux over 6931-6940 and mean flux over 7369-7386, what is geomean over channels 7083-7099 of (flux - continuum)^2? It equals 0.021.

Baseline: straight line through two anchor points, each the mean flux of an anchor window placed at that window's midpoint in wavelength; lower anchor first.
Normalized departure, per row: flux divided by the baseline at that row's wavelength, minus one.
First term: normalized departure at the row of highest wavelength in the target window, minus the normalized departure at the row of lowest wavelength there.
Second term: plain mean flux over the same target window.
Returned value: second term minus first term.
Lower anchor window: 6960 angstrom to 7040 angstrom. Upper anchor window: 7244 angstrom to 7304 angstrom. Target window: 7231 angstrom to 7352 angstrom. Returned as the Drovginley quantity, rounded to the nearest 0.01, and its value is 4.35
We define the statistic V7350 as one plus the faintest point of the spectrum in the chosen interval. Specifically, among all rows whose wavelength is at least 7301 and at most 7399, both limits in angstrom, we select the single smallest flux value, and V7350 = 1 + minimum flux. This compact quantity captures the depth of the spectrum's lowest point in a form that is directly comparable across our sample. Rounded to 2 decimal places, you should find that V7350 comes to 4.81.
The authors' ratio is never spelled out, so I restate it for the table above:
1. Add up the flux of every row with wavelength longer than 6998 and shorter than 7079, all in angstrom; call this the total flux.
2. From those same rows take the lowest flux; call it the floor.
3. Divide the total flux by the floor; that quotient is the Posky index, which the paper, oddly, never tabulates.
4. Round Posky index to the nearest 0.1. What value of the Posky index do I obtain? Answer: 26.4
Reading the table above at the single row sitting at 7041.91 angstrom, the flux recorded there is 4.42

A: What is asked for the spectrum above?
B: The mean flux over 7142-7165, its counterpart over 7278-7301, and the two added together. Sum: 8.8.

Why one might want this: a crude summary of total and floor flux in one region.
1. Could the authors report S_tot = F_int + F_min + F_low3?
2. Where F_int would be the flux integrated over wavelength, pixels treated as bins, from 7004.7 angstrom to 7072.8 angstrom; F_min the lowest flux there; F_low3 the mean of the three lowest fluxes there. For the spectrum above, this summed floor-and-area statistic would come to 325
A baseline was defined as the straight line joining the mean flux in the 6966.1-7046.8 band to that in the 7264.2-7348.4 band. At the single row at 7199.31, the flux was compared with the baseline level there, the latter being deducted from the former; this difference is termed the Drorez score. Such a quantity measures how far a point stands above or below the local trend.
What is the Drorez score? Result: -0.34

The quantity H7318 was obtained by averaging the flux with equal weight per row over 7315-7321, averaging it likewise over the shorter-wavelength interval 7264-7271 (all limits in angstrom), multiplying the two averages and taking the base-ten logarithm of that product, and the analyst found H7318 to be 1.29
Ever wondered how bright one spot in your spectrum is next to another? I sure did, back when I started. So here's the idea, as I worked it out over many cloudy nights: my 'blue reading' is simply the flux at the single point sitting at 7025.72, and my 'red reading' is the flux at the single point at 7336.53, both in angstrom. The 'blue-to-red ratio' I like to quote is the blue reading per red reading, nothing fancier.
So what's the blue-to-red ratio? 1.00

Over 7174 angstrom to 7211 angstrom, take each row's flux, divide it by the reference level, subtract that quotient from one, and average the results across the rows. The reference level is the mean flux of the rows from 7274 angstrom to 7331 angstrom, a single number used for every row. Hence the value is -0.021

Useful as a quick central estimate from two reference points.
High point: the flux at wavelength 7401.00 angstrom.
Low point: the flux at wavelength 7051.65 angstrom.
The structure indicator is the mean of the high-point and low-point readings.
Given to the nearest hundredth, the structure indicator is 4.37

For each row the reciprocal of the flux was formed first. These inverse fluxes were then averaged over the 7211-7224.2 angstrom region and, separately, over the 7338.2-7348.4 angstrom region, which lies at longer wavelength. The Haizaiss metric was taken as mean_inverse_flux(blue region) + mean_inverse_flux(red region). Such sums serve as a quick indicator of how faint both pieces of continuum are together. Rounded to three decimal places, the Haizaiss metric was 0.442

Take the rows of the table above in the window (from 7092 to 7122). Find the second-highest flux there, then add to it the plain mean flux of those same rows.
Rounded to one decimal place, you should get 9.2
